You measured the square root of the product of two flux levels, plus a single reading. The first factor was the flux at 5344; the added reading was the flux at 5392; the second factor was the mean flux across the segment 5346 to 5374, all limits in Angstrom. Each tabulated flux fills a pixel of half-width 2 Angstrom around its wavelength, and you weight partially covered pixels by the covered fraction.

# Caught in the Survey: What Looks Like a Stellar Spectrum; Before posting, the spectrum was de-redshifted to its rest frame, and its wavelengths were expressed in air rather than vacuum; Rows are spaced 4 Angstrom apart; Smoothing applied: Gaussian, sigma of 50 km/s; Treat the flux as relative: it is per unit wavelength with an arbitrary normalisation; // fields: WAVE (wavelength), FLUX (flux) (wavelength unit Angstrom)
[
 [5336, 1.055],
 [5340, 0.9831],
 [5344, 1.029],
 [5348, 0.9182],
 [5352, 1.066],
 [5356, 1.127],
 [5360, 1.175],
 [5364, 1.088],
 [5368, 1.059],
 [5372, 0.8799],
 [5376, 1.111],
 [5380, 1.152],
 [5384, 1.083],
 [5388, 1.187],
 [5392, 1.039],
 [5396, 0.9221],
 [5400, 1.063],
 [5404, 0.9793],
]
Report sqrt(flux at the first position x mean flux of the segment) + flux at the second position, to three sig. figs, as 2.08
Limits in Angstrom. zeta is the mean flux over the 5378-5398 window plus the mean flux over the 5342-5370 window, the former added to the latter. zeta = 2.14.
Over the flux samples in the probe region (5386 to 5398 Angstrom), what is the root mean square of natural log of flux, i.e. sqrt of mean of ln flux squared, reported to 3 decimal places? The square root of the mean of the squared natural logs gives 0.112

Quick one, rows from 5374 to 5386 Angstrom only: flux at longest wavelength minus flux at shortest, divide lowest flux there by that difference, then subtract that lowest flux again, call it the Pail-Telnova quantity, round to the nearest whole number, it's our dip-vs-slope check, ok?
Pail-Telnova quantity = -40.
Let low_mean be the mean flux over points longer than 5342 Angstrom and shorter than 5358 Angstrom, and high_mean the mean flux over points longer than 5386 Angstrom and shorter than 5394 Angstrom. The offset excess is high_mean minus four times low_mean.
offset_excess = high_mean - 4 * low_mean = -3.03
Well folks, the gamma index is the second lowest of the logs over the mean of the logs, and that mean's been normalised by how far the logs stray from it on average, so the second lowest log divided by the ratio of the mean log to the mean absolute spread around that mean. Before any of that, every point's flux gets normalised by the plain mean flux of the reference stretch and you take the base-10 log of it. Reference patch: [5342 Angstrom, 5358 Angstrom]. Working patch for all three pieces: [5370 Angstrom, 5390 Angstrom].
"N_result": 0.040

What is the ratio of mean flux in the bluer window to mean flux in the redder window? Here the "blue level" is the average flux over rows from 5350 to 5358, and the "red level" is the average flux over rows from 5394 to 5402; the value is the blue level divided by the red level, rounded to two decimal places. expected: 1.10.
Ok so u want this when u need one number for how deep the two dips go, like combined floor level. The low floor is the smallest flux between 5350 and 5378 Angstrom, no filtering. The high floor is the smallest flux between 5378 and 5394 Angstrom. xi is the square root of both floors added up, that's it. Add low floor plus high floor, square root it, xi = 1.39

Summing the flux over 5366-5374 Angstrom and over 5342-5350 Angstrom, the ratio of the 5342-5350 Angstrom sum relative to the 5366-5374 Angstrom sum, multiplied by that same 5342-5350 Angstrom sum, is 2.0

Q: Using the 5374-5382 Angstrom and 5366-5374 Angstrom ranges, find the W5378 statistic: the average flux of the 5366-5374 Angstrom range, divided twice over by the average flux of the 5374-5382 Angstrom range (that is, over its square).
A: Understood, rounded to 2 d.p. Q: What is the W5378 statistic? 0.76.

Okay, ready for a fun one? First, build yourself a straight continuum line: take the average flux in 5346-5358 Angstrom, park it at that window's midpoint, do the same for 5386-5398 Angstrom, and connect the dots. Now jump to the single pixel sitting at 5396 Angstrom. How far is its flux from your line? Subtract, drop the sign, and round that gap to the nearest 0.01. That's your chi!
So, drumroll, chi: 0.13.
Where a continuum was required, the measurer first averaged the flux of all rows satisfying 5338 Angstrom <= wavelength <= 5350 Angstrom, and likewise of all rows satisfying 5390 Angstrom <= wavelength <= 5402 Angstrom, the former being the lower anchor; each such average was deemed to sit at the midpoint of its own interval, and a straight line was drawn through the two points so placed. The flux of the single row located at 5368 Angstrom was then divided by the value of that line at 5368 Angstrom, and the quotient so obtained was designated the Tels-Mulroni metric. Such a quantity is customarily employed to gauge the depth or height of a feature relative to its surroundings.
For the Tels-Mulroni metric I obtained 1.068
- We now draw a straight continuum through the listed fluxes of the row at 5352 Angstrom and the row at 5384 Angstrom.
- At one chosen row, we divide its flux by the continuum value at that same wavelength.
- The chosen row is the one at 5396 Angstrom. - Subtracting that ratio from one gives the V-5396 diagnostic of 0.15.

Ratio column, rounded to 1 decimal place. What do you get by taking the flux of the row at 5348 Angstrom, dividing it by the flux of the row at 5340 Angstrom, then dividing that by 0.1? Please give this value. 9.3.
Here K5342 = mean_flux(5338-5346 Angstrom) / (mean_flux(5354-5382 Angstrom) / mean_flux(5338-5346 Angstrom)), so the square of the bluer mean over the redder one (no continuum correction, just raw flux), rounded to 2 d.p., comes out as 0.93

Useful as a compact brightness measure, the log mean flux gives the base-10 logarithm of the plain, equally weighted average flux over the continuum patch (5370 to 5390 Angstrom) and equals 0.0345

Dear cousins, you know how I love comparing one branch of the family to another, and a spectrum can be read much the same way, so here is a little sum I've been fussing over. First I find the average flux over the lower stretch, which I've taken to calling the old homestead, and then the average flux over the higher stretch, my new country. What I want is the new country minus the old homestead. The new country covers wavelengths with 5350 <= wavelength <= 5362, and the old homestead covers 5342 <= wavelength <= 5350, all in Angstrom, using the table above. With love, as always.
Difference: 0.15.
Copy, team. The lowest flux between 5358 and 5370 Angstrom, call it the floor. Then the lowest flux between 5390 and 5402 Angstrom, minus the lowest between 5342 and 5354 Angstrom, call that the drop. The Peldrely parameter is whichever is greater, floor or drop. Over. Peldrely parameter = 1.06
